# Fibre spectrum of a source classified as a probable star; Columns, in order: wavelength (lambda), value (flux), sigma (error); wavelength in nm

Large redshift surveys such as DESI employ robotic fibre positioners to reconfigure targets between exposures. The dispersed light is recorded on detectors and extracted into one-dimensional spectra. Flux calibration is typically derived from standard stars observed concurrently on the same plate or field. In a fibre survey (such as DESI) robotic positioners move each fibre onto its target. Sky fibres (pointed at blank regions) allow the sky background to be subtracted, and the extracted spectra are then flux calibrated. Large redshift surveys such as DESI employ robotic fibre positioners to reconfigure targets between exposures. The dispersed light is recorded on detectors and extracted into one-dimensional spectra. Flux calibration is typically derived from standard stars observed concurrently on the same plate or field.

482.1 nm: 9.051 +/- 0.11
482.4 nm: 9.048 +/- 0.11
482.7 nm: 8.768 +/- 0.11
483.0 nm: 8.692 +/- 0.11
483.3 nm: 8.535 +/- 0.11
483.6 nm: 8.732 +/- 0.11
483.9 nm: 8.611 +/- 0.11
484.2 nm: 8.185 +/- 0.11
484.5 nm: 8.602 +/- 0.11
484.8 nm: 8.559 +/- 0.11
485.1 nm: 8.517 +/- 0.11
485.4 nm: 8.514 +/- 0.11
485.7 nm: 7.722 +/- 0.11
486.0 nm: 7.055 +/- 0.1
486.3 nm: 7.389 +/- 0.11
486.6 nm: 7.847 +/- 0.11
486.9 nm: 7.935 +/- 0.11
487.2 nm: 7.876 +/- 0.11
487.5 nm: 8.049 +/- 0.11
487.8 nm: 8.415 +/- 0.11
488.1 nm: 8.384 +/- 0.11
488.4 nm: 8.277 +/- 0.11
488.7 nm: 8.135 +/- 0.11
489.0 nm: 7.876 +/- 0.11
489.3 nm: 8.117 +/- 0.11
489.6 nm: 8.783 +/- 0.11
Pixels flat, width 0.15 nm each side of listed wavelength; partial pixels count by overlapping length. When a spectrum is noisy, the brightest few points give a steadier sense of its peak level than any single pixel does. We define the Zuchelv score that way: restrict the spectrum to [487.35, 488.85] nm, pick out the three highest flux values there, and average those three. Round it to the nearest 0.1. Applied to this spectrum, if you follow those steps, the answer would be 8.4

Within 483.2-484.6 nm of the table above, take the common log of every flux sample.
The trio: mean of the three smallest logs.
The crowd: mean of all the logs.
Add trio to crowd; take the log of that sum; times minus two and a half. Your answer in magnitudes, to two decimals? -0.67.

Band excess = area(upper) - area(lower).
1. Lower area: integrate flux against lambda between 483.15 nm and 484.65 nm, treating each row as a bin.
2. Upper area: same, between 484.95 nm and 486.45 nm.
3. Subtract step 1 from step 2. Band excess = -1.0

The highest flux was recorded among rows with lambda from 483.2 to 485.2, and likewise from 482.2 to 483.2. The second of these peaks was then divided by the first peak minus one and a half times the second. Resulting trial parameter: -1.87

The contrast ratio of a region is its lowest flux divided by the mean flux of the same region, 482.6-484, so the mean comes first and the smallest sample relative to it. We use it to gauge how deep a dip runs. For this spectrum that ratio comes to 0.985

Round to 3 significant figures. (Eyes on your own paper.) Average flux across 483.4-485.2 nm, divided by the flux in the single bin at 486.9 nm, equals 1.08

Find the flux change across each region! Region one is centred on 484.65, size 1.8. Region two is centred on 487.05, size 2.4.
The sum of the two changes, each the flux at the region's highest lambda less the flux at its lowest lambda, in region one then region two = 1.2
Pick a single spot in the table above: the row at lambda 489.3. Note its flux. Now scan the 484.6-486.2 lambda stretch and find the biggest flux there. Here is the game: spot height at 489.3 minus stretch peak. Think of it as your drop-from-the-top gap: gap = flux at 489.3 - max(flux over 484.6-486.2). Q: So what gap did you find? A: -0.44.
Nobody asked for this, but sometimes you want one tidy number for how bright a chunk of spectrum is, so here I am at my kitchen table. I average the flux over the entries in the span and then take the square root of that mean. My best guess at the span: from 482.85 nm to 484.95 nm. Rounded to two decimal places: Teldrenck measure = 2.93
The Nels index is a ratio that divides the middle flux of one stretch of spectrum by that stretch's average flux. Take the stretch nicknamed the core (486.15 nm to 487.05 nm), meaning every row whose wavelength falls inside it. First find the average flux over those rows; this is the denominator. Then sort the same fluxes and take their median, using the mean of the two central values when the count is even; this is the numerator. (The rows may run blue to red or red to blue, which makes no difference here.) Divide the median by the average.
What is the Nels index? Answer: 1.016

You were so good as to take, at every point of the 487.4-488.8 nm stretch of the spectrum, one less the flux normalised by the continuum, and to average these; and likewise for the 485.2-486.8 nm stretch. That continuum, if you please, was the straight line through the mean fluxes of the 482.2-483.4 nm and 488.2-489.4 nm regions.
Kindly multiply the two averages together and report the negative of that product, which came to 0.0007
